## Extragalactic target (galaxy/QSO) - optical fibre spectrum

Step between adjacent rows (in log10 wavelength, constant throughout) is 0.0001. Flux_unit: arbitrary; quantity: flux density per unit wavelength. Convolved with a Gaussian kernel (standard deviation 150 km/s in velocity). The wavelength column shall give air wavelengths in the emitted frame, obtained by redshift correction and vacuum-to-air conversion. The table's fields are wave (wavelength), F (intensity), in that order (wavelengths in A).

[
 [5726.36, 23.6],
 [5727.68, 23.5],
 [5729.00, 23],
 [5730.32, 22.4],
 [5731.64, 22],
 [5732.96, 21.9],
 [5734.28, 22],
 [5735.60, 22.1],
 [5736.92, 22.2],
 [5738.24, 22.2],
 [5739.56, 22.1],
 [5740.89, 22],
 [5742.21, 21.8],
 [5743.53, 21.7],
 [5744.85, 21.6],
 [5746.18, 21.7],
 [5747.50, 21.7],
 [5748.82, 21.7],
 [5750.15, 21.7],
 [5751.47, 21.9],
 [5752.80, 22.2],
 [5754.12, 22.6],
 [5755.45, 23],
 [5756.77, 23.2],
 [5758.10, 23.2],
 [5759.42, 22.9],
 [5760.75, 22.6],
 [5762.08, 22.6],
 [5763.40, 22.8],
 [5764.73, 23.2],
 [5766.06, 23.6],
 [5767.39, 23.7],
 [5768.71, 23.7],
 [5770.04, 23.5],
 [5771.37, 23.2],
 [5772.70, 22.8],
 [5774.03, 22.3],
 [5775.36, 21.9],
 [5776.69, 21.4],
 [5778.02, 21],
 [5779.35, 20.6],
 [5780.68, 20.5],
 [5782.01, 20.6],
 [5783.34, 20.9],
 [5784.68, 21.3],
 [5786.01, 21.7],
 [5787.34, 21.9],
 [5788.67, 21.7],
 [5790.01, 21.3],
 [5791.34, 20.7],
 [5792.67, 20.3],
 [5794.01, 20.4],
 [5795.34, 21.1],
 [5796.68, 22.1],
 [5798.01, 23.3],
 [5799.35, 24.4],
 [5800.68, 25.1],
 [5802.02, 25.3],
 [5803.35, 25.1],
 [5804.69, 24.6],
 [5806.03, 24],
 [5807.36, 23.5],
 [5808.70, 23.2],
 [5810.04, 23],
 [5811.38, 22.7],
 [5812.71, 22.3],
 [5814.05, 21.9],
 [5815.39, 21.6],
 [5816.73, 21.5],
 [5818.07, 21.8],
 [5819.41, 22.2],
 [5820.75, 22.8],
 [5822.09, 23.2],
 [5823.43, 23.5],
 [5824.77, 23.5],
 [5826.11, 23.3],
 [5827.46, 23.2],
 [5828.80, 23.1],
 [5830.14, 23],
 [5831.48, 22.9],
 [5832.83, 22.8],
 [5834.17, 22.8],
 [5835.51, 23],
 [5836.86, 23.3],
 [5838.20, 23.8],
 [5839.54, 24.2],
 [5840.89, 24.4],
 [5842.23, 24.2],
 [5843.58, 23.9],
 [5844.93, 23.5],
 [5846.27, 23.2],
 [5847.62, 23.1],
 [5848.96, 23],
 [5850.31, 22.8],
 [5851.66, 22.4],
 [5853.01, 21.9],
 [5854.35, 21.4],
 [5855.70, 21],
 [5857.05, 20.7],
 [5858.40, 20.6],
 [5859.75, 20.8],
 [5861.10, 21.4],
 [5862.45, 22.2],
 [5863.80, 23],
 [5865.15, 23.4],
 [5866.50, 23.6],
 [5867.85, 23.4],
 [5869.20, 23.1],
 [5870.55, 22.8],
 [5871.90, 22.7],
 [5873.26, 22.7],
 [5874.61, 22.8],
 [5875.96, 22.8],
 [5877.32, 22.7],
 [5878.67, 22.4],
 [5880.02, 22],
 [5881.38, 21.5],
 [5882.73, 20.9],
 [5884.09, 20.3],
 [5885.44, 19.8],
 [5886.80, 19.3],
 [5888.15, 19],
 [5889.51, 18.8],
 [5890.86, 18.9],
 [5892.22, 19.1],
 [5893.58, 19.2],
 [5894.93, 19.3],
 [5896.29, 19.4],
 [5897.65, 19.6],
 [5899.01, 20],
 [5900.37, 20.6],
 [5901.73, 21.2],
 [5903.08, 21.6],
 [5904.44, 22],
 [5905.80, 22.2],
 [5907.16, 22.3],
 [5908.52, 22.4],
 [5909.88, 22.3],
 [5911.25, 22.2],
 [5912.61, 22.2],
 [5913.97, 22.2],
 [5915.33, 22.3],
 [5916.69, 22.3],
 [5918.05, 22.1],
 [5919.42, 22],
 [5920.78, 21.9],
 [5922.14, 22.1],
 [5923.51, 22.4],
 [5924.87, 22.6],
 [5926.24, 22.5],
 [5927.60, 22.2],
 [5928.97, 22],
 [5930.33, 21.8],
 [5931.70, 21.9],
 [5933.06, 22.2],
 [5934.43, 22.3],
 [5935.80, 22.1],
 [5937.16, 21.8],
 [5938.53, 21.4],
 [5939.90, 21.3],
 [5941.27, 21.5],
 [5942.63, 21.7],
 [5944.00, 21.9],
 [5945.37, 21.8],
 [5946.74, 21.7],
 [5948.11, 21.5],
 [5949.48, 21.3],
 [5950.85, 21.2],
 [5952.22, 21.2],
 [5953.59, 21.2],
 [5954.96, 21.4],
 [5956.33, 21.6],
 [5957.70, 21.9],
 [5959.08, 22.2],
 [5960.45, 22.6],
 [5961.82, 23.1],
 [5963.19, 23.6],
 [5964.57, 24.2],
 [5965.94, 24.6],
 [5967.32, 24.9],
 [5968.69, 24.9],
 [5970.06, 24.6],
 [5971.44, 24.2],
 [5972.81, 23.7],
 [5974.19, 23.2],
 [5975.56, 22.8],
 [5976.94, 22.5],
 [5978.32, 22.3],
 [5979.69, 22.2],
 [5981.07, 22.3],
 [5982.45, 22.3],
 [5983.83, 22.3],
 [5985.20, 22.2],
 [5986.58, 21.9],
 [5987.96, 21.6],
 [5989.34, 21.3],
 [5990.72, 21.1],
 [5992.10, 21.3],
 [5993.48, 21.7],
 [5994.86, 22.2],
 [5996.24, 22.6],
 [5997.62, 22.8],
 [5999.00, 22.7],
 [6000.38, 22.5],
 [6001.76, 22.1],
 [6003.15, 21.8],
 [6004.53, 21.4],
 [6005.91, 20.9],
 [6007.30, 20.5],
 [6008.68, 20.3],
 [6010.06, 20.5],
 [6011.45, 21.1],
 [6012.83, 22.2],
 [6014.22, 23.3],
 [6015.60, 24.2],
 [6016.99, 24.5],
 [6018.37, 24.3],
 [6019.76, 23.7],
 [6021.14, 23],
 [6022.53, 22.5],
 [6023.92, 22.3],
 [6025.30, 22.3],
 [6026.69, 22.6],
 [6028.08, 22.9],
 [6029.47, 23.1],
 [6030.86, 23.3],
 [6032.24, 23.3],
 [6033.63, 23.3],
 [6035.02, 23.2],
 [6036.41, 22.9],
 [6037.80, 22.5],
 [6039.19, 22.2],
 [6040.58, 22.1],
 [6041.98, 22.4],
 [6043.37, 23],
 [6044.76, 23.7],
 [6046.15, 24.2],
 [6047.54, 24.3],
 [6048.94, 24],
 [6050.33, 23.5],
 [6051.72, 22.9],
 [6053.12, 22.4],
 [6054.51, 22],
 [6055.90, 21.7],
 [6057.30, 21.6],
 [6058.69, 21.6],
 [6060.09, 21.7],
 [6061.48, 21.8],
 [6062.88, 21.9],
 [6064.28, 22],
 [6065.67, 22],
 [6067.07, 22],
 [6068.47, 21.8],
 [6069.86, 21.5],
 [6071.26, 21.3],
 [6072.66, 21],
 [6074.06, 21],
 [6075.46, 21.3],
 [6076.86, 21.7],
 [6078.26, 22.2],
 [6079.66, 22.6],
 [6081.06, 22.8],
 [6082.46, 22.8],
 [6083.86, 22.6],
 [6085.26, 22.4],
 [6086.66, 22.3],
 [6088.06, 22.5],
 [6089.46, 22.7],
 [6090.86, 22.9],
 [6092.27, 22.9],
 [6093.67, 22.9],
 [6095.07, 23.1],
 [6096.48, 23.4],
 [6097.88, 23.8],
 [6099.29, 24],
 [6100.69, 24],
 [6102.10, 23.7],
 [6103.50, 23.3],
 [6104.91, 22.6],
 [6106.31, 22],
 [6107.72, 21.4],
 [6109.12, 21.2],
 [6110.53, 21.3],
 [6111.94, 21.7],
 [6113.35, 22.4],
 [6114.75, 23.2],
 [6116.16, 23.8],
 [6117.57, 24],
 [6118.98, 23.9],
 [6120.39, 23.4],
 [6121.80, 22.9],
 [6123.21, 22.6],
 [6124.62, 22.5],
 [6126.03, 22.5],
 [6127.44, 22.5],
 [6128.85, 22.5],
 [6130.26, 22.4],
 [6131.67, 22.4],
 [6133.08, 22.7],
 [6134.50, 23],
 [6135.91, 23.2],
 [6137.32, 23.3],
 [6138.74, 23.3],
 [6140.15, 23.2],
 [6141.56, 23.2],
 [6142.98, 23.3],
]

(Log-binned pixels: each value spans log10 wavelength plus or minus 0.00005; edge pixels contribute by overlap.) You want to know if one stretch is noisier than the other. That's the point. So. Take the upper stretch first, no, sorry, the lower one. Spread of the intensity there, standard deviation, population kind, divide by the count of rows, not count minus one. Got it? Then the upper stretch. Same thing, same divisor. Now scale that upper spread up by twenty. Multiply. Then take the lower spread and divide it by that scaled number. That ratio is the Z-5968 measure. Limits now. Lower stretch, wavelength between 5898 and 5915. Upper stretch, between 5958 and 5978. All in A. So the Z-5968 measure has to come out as 0.041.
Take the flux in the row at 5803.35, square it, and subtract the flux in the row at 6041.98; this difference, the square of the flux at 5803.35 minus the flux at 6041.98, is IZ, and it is 608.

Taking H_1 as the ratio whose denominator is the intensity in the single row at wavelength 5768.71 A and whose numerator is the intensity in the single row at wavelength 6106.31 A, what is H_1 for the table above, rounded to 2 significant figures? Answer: 0.93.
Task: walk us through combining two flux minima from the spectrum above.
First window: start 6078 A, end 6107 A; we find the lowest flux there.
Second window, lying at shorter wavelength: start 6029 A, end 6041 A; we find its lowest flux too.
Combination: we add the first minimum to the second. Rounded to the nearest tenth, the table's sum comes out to 44.1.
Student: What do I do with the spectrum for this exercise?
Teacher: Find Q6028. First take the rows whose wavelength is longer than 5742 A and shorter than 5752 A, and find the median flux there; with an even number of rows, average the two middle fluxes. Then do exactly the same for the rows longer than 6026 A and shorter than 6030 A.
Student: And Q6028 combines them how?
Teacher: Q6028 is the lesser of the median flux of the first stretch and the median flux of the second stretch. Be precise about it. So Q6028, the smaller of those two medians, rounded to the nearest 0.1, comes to 21.7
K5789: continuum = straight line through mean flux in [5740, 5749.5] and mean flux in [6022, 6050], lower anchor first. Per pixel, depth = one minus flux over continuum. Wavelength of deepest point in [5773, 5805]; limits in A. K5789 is 5792.67 A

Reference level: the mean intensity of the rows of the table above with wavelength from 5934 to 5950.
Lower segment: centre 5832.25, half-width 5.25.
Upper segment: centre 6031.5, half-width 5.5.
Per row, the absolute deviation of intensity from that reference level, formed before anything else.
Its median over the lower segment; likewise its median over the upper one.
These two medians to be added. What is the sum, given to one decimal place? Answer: 2.8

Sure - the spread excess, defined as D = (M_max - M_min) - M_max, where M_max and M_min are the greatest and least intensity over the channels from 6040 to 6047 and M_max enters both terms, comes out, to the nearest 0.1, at -22.1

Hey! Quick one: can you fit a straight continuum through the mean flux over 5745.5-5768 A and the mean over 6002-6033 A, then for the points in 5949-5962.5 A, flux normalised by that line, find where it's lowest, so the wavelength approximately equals 5950.85 A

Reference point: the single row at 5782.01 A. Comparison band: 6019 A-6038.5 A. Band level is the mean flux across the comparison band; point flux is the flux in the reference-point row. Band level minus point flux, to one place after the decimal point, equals 2.3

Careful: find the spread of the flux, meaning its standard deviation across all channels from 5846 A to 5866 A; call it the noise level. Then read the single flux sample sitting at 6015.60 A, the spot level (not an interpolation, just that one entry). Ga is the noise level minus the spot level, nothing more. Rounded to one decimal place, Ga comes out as -23.2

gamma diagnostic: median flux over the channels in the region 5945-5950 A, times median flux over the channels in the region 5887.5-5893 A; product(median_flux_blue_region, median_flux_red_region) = 409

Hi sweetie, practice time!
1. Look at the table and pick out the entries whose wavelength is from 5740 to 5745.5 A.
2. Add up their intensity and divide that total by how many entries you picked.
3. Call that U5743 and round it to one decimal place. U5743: 21.8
